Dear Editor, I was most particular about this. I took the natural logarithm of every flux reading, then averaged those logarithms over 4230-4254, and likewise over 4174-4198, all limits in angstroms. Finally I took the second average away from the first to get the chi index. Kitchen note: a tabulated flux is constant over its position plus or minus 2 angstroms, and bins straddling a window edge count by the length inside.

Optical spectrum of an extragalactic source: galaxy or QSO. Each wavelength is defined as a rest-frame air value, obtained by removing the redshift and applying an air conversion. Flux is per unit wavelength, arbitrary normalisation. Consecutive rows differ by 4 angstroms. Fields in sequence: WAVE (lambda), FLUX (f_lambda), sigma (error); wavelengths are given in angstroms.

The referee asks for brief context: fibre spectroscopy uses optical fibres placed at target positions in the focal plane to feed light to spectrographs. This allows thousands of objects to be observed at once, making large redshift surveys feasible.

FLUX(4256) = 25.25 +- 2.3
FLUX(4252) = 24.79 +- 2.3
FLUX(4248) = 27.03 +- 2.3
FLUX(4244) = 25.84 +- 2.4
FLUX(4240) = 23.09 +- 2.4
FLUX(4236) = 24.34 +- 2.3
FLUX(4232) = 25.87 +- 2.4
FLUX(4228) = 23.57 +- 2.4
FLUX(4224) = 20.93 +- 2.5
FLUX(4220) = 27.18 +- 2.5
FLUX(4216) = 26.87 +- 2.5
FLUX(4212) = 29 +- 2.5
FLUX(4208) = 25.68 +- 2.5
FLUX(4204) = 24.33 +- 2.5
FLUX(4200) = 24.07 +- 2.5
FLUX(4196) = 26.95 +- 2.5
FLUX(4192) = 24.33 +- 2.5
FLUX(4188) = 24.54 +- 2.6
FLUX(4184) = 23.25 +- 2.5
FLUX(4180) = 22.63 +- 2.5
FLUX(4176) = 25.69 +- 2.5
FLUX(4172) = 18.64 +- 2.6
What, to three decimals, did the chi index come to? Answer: 0.024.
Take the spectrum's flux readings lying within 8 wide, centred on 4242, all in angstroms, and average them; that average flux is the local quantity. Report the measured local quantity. 24.5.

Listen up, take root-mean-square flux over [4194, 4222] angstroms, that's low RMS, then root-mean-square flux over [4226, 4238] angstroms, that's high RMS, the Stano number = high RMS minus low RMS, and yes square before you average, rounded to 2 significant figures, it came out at -1.7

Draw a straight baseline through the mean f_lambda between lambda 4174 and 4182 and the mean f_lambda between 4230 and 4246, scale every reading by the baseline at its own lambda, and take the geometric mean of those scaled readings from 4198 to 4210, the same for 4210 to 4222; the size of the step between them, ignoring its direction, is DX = 0.116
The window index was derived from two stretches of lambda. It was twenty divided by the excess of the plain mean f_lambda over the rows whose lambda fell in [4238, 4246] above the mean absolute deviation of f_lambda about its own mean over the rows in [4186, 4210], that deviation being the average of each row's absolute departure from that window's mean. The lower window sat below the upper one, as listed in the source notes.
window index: 0.85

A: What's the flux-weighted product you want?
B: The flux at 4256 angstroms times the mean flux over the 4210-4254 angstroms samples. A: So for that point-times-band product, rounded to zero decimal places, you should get 639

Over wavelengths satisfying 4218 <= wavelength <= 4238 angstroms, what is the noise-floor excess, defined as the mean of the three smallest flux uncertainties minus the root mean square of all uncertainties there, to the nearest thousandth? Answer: -0.054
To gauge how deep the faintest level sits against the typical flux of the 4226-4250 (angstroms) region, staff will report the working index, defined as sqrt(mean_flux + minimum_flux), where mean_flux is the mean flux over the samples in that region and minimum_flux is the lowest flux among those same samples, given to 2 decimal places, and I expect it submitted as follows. 6.93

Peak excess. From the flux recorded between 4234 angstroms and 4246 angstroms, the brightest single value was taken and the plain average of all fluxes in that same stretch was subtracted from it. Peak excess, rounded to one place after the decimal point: 1.4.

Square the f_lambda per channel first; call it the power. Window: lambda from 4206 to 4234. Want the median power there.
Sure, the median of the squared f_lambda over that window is 669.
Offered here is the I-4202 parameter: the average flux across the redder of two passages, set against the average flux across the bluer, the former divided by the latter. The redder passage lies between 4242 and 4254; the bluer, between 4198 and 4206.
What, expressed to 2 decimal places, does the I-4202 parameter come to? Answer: 1.07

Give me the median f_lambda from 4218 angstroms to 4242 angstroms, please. 24.0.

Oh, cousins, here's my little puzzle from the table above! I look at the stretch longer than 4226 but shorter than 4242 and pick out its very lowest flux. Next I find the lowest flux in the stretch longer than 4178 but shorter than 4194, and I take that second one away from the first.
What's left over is 0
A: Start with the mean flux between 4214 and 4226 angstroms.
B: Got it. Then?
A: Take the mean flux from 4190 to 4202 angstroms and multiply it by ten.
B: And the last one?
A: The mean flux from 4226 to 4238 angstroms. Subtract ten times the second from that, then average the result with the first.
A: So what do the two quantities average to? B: -100.8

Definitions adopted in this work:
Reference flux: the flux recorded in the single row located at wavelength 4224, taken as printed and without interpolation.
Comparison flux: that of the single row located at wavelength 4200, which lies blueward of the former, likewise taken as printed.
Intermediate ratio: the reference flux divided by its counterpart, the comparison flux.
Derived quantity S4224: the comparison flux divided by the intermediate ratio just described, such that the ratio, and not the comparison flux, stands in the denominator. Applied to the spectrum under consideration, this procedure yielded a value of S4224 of 27.7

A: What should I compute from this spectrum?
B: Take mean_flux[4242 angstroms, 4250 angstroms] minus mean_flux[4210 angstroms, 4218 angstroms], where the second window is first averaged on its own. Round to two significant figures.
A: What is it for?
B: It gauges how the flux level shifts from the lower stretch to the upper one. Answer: -1.5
